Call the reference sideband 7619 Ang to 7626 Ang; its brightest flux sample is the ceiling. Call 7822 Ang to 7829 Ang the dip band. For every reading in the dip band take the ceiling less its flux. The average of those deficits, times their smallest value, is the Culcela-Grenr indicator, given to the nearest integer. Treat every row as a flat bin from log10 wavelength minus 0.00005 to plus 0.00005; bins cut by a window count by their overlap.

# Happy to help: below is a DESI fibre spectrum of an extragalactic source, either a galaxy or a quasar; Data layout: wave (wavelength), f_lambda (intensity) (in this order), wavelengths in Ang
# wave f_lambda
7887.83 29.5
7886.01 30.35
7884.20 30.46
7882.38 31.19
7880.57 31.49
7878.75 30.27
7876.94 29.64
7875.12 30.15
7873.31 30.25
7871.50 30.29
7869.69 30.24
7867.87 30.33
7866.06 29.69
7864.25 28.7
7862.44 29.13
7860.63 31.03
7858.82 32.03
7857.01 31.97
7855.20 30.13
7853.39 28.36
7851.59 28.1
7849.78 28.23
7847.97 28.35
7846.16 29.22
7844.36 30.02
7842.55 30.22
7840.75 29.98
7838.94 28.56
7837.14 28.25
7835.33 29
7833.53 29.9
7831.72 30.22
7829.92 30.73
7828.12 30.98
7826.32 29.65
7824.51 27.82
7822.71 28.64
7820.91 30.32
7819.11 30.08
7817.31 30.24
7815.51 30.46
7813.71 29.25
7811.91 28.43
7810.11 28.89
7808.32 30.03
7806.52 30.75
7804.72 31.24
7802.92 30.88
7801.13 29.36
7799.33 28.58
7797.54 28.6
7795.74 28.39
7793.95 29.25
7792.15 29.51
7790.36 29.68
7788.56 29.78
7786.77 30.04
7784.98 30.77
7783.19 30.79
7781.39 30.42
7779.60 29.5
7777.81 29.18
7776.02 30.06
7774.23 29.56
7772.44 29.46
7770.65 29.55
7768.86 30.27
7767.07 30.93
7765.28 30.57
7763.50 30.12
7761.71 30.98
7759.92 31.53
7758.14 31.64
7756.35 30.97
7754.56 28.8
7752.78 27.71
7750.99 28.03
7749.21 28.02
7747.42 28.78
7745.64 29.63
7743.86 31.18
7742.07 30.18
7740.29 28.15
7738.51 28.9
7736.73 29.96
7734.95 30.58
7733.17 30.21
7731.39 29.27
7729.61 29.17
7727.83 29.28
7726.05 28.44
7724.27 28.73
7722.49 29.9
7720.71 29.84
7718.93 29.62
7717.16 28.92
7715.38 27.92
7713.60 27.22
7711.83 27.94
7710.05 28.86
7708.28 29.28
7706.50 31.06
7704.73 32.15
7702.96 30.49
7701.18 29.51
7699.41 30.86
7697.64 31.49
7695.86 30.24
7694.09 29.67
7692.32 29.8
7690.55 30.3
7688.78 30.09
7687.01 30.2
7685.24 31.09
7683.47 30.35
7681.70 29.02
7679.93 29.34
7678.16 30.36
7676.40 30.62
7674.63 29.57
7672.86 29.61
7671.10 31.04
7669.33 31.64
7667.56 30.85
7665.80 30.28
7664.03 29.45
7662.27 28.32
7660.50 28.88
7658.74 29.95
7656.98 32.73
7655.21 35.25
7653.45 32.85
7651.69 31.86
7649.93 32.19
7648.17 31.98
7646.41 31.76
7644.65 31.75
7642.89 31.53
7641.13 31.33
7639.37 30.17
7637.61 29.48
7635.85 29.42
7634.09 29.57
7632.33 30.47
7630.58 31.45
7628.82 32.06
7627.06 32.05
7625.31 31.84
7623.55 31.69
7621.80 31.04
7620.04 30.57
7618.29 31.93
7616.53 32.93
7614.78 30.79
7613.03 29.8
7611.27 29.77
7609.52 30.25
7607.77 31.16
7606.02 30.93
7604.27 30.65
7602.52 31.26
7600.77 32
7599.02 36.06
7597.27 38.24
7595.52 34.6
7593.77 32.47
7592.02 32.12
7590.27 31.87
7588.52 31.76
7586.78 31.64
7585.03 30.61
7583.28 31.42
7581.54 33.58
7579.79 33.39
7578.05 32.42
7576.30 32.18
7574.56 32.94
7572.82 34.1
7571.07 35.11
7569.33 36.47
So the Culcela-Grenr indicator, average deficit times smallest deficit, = 2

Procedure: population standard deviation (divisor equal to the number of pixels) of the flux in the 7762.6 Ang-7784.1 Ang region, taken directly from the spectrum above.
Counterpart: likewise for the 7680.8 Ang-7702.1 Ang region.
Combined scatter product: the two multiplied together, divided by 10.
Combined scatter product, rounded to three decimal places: 0.037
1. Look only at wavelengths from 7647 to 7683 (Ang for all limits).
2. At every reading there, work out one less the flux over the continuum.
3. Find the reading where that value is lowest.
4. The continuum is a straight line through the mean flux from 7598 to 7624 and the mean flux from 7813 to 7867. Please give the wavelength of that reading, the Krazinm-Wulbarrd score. 7655.21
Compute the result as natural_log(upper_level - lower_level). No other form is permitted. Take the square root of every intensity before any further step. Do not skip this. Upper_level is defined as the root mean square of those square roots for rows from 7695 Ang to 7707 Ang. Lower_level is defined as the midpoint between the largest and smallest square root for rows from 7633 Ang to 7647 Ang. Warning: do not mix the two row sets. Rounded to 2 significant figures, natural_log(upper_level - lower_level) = -3.8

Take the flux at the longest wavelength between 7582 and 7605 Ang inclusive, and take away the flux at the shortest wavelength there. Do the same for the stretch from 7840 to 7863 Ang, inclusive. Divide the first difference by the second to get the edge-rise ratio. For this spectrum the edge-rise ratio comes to 1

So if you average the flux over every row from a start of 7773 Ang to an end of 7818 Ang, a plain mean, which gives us 29.7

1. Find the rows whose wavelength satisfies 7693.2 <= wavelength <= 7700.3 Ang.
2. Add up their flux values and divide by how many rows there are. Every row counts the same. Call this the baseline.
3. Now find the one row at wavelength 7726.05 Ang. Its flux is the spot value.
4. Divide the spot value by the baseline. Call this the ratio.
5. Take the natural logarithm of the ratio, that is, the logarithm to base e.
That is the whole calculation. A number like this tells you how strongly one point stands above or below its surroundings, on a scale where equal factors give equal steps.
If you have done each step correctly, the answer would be -0.072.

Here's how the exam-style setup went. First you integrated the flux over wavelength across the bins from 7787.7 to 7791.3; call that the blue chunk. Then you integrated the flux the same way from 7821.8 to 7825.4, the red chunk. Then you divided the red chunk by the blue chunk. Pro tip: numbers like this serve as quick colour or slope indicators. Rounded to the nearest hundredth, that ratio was 0.95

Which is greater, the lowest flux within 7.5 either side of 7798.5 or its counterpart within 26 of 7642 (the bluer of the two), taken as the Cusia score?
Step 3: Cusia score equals 28.4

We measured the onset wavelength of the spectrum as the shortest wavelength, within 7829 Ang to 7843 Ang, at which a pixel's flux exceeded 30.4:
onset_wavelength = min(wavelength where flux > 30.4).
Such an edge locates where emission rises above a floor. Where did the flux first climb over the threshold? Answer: 7829.92 Ang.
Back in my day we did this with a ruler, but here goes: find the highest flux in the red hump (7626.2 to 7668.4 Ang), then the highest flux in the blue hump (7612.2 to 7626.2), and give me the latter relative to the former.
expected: 0.93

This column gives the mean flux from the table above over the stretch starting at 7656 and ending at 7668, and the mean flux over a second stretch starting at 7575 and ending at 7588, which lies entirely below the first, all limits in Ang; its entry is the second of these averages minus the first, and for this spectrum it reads 2.1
